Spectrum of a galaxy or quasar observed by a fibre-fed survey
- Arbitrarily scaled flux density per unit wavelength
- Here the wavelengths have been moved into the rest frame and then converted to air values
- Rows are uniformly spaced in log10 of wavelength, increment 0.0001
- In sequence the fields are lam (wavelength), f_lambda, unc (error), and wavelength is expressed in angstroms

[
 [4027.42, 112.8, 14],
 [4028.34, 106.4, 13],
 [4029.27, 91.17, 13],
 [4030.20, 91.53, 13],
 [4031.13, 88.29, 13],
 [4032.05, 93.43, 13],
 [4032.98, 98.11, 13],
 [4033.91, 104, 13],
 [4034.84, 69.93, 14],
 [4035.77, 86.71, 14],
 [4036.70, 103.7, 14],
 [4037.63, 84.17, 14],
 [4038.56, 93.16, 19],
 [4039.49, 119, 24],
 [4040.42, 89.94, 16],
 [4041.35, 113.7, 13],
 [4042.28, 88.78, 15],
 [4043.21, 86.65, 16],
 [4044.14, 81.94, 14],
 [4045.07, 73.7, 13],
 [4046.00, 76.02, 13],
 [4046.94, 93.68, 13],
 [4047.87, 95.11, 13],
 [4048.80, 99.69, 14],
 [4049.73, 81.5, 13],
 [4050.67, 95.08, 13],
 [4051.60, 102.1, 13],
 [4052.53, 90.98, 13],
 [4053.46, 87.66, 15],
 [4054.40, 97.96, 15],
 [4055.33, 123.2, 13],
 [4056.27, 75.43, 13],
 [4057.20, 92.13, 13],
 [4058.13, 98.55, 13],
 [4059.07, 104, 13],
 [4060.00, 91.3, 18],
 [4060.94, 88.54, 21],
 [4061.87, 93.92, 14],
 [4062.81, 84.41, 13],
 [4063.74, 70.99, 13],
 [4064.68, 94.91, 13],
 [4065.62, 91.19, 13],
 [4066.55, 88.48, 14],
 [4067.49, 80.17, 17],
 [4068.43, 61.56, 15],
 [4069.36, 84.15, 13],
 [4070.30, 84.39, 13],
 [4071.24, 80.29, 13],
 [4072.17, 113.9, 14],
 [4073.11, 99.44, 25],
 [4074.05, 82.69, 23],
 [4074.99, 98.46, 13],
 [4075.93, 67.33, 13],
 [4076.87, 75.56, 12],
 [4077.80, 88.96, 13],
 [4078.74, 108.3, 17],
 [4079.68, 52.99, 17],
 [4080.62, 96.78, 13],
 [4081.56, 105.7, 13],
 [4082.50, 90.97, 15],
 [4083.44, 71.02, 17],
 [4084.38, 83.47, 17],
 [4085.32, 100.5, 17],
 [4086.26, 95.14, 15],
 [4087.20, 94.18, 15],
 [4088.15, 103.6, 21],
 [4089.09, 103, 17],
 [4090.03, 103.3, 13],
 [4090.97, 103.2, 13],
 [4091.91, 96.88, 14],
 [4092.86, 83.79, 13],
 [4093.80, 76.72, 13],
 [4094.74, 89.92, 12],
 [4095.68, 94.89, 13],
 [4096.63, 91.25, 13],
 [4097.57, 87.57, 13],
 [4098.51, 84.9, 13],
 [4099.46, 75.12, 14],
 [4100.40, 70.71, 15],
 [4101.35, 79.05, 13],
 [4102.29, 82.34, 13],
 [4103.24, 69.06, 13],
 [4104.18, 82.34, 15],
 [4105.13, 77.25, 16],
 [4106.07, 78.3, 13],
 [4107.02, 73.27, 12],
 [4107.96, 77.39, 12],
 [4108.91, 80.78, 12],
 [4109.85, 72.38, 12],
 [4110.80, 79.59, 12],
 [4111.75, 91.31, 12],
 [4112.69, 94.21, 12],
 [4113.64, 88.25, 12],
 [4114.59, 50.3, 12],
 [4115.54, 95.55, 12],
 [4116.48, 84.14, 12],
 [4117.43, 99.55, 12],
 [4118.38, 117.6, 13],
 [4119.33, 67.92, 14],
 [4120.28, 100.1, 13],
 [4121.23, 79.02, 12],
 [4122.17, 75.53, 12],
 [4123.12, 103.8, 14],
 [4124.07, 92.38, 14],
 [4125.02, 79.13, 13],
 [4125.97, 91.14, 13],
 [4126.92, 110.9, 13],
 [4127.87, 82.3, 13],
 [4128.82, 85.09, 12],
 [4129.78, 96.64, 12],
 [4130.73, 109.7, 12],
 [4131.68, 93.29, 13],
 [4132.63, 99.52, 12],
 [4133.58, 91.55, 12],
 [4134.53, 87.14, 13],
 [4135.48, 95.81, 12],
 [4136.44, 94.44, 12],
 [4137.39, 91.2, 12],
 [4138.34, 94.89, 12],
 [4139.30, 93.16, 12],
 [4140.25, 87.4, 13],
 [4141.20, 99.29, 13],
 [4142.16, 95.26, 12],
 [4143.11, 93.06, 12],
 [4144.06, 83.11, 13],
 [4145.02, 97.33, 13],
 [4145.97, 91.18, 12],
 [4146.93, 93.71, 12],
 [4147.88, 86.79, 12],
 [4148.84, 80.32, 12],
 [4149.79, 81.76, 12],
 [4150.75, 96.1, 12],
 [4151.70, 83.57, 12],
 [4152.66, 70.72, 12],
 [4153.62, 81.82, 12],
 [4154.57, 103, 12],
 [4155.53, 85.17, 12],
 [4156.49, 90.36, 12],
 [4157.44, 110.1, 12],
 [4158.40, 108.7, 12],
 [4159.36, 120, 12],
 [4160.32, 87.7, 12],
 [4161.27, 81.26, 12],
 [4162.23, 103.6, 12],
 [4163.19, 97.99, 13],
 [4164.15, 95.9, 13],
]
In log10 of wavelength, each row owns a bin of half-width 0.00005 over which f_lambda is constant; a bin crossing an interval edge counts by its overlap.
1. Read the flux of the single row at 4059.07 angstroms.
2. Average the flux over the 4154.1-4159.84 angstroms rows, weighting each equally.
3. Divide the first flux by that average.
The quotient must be 1.01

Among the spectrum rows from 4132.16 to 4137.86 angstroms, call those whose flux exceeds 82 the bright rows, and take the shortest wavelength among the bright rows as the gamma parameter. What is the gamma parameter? 4132.63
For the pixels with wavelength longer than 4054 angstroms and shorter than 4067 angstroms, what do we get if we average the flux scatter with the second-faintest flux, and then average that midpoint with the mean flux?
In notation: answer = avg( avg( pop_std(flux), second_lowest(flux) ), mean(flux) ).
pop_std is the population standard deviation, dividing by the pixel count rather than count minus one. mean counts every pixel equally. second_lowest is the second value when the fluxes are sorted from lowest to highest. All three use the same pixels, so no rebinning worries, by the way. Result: 68.1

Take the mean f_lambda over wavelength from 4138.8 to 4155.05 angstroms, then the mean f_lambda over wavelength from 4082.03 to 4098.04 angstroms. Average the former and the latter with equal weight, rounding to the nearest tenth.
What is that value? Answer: 90.8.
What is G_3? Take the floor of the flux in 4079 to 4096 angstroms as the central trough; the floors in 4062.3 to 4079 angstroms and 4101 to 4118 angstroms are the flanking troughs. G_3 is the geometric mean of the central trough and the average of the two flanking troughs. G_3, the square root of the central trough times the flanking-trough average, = 54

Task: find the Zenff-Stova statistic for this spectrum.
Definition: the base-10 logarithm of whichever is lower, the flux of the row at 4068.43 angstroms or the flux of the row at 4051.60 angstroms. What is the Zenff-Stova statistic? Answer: 1.79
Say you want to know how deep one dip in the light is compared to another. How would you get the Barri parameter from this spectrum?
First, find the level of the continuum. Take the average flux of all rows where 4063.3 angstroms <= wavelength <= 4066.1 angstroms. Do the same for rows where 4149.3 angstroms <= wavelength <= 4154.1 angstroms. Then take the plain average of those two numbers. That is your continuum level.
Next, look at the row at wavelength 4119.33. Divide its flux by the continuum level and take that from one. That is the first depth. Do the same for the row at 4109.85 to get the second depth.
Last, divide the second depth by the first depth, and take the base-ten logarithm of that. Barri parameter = -0.14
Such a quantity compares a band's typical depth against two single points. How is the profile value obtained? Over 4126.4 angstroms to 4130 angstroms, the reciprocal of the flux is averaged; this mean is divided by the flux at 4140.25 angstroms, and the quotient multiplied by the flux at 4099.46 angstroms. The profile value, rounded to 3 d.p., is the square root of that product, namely 0.096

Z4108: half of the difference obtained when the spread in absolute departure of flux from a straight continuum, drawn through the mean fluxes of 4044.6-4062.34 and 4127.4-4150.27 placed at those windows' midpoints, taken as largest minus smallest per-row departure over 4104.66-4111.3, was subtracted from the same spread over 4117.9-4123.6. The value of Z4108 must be 4.5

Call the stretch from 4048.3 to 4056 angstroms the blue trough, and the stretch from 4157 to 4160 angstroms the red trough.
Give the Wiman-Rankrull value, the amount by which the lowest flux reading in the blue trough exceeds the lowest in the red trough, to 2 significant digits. -27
